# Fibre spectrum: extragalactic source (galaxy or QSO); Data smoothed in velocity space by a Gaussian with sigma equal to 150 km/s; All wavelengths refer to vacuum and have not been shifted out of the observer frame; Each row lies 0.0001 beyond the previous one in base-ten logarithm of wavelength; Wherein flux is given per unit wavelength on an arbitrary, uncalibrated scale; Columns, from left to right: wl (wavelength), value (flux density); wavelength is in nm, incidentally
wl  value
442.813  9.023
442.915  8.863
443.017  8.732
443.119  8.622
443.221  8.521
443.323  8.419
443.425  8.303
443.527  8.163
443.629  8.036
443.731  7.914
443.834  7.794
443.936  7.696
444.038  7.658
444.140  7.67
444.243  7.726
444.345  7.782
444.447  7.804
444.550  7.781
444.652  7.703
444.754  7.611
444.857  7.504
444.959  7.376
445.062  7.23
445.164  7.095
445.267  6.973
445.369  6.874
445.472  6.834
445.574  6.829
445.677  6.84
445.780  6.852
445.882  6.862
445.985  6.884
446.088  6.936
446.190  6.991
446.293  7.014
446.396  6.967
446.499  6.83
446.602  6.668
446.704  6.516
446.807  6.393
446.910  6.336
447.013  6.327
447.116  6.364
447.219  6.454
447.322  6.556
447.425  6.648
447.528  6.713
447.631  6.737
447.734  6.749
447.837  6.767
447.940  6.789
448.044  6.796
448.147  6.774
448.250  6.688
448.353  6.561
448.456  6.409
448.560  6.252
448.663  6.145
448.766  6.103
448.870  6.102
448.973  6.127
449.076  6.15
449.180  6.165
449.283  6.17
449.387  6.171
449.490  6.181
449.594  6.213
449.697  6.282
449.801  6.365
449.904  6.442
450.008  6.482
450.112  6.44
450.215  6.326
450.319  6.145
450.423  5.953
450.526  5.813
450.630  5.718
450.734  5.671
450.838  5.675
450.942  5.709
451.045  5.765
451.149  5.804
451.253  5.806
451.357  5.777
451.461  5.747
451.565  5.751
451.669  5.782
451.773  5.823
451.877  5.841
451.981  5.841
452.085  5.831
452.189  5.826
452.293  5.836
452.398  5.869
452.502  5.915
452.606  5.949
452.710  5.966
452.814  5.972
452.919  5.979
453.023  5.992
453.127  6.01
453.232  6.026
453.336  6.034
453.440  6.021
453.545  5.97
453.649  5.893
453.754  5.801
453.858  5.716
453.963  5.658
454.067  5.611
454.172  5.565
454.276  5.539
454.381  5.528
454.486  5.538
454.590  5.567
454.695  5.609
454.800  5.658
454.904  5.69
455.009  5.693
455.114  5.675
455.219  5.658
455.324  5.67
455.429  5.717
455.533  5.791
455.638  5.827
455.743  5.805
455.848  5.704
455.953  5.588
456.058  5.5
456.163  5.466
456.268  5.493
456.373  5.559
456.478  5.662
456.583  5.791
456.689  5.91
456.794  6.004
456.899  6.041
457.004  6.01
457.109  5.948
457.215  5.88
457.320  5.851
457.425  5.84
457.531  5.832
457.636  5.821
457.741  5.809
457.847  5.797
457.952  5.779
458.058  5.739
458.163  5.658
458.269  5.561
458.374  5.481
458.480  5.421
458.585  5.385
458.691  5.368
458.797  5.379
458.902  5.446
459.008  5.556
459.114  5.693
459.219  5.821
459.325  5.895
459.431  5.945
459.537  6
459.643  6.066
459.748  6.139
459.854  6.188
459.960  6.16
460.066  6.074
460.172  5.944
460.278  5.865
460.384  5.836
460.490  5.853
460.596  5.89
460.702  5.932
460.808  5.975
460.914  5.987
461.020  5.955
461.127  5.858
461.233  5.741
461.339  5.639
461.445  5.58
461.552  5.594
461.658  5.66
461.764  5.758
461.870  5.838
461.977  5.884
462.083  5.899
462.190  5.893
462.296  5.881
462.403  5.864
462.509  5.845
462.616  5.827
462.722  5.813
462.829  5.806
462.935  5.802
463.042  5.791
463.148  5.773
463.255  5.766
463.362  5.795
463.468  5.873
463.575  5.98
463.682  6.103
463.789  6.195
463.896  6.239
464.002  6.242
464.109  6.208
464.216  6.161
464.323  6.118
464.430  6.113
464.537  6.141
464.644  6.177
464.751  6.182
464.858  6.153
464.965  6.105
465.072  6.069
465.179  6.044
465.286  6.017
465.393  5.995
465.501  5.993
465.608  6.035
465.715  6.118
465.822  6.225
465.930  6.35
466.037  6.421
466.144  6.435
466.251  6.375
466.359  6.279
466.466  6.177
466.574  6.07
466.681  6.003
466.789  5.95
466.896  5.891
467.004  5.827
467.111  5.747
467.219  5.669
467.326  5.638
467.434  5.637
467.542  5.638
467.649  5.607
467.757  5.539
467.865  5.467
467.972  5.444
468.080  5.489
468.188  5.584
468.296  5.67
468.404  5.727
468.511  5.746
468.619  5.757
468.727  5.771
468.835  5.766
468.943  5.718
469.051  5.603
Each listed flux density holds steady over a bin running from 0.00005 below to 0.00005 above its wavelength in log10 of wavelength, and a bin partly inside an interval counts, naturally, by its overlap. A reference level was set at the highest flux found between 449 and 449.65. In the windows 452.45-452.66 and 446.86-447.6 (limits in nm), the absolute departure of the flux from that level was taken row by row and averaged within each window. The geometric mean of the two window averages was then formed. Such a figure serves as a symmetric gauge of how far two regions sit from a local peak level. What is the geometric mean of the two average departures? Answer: 0.28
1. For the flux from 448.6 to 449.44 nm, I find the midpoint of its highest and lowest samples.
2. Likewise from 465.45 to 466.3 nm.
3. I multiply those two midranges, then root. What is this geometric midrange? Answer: 6.2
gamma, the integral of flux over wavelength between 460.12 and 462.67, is 14.9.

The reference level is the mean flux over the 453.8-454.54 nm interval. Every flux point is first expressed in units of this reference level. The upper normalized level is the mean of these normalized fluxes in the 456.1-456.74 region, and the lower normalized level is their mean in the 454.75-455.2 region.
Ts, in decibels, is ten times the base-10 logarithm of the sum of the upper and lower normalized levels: 3.06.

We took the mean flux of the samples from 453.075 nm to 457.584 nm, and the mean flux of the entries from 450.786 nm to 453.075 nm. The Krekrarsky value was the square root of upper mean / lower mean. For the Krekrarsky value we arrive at 0.99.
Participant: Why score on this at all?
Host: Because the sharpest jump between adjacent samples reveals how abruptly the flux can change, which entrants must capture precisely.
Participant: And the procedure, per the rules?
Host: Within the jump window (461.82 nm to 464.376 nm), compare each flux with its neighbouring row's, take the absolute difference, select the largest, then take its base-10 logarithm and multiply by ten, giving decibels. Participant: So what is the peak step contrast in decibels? -9.1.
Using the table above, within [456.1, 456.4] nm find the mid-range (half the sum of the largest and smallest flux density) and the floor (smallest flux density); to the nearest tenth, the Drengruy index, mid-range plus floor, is 11.0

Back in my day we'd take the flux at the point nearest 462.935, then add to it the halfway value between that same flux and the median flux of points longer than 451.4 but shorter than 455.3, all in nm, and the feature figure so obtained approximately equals 11.6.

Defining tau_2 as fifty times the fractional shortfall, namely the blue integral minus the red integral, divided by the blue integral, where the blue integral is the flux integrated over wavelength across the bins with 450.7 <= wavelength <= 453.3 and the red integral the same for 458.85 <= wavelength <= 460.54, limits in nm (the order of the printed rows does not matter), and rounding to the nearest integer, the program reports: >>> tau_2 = 17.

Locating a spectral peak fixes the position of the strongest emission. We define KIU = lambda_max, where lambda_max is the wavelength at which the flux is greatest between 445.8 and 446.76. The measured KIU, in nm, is 446.293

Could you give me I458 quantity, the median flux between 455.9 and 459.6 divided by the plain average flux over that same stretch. 1.01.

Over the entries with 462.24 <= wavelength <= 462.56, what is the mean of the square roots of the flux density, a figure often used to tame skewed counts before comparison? 2.42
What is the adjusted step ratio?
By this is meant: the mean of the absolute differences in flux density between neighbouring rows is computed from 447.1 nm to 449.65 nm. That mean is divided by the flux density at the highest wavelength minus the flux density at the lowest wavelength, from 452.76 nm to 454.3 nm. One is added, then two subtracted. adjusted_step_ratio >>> -1.12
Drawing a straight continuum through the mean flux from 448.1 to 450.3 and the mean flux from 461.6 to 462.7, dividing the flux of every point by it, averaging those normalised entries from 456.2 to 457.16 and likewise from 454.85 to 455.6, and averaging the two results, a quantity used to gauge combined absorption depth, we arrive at 0.95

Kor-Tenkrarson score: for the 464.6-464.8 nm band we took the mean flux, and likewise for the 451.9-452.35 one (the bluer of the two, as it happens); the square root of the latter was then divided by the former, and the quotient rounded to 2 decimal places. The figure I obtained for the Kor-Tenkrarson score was 0.39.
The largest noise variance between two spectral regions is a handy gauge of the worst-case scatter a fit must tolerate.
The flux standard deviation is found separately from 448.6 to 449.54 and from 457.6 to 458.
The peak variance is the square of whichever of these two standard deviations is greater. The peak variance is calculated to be 0.001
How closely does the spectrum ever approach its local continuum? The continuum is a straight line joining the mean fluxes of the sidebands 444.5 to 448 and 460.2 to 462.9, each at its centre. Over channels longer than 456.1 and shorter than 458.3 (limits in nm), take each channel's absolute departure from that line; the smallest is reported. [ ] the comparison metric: 0.11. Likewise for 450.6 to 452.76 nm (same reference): 0.47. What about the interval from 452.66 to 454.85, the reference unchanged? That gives 0.36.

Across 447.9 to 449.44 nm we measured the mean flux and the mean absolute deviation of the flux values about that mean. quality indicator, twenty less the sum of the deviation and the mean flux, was 13.4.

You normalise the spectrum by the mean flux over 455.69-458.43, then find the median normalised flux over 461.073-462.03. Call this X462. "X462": 1.00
